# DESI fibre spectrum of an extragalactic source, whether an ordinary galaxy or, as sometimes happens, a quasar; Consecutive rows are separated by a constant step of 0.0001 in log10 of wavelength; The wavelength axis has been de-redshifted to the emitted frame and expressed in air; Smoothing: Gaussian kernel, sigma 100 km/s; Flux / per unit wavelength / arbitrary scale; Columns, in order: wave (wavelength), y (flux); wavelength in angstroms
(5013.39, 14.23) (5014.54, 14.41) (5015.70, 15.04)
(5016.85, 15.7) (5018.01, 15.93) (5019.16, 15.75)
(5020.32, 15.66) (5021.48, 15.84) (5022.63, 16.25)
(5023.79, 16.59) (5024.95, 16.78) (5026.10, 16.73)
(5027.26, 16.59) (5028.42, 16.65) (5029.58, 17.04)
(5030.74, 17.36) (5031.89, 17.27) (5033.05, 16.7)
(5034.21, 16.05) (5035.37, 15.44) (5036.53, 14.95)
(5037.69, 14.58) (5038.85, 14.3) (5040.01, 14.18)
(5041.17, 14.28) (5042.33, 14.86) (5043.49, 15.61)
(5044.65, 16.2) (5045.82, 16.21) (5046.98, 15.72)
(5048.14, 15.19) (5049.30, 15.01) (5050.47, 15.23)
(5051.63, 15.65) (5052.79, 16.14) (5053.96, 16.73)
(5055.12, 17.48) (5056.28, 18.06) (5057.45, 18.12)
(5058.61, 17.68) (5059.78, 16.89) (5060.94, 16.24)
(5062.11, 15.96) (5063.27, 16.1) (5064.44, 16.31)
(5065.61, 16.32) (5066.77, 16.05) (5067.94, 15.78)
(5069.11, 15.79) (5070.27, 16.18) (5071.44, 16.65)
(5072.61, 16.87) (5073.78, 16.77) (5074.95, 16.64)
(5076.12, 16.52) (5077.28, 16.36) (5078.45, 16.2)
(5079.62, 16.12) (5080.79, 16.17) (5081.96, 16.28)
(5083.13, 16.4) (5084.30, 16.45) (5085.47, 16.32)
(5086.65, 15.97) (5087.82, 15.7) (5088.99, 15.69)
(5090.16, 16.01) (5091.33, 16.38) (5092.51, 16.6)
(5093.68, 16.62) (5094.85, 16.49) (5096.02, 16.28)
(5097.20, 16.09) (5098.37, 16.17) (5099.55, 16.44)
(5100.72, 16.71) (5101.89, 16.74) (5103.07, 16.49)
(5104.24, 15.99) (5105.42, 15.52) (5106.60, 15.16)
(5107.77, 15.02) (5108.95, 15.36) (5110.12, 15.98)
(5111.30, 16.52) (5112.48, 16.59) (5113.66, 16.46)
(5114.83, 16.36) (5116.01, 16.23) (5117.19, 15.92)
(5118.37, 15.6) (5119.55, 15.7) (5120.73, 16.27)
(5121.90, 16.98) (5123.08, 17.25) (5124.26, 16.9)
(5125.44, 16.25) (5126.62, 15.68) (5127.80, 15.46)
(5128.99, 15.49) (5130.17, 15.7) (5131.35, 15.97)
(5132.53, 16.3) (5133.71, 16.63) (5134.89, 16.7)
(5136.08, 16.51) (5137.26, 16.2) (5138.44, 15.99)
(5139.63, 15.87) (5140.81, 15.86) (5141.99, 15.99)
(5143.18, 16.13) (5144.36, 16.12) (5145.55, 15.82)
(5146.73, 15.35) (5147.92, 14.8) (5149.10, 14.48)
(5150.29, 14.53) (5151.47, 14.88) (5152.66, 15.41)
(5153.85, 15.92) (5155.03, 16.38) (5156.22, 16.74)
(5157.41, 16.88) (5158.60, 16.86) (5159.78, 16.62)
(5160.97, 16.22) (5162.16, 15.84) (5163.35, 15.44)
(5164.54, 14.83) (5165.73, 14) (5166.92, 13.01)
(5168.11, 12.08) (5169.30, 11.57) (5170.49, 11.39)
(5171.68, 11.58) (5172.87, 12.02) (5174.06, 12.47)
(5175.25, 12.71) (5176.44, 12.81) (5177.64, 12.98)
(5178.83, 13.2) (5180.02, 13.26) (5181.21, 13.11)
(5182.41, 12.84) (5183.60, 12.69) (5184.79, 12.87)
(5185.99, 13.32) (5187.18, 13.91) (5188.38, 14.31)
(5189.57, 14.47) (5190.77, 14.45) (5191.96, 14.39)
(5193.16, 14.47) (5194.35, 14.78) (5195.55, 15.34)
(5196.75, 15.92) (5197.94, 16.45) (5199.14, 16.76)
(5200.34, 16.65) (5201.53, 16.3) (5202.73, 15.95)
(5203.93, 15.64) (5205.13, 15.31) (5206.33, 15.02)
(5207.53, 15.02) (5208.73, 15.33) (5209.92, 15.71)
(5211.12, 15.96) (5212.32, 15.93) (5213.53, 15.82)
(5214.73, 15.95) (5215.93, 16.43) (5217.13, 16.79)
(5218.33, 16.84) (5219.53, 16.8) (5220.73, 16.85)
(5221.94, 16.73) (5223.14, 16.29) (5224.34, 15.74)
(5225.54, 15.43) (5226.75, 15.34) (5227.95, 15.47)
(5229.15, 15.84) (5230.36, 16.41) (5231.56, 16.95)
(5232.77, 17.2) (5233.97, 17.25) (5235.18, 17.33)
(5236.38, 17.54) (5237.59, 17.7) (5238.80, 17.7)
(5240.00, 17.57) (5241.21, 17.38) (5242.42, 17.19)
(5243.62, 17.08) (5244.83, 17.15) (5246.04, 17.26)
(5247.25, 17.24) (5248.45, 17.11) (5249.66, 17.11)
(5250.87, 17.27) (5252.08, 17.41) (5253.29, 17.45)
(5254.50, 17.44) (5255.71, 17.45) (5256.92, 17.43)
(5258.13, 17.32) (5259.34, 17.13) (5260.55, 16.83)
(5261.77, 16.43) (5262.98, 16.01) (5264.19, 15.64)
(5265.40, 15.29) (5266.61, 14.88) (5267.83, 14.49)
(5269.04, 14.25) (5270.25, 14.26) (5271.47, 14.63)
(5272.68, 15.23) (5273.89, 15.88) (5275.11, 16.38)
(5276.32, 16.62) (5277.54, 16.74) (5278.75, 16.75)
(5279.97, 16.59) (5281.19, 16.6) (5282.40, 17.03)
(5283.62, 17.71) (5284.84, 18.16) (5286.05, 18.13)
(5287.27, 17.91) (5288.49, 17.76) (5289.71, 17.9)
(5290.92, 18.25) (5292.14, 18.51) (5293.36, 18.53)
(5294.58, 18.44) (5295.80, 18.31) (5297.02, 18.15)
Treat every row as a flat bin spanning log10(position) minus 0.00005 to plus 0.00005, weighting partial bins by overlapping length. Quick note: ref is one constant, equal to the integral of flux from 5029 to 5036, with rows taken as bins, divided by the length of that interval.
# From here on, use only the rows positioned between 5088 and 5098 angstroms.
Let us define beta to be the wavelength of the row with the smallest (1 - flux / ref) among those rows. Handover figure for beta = 5093.68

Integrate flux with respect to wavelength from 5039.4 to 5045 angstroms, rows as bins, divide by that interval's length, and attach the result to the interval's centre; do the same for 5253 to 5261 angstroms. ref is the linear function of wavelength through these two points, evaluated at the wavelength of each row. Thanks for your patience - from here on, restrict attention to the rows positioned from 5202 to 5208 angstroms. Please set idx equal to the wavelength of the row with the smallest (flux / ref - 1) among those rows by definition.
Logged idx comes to 5207.53 angstroms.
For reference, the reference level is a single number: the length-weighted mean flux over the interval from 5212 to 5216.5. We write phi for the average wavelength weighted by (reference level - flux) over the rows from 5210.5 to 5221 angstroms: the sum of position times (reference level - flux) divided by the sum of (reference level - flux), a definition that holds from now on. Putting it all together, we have 5219.2 angstroms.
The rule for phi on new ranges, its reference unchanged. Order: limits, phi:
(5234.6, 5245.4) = 5239.7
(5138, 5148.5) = 5146.7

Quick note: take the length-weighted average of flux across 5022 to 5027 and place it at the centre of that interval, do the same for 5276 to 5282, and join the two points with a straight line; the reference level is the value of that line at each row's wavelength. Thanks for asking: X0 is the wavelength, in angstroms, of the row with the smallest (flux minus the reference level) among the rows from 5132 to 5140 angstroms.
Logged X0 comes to 5139.63 angstroms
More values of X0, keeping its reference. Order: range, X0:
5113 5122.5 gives 5118.37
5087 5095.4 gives 5088.99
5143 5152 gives 5149.10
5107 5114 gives 5107.77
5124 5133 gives 5127.80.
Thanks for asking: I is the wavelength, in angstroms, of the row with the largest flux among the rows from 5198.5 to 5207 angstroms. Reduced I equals 5199.14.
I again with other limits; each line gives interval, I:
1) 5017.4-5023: 5022.63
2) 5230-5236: 5235.18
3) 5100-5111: 5101.89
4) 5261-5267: 5261.77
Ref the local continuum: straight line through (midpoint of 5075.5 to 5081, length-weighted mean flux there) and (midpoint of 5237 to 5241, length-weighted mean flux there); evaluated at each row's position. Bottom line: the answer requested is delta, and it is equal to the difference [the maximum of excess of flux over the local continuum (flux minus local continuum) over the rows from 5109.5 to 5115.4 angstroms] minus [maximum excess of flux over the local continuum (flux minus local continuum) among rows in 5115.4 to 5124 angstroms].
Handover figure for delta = -0.57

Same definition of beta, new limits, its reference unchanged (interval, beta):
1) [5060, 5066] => 5065.61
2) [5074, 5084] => 5074.95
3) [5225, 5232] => 5231.56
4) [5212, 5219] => 5218.33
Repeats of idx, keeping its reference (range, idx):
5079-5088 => 5087.82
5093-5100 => 5097.20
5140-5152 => 5149.10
